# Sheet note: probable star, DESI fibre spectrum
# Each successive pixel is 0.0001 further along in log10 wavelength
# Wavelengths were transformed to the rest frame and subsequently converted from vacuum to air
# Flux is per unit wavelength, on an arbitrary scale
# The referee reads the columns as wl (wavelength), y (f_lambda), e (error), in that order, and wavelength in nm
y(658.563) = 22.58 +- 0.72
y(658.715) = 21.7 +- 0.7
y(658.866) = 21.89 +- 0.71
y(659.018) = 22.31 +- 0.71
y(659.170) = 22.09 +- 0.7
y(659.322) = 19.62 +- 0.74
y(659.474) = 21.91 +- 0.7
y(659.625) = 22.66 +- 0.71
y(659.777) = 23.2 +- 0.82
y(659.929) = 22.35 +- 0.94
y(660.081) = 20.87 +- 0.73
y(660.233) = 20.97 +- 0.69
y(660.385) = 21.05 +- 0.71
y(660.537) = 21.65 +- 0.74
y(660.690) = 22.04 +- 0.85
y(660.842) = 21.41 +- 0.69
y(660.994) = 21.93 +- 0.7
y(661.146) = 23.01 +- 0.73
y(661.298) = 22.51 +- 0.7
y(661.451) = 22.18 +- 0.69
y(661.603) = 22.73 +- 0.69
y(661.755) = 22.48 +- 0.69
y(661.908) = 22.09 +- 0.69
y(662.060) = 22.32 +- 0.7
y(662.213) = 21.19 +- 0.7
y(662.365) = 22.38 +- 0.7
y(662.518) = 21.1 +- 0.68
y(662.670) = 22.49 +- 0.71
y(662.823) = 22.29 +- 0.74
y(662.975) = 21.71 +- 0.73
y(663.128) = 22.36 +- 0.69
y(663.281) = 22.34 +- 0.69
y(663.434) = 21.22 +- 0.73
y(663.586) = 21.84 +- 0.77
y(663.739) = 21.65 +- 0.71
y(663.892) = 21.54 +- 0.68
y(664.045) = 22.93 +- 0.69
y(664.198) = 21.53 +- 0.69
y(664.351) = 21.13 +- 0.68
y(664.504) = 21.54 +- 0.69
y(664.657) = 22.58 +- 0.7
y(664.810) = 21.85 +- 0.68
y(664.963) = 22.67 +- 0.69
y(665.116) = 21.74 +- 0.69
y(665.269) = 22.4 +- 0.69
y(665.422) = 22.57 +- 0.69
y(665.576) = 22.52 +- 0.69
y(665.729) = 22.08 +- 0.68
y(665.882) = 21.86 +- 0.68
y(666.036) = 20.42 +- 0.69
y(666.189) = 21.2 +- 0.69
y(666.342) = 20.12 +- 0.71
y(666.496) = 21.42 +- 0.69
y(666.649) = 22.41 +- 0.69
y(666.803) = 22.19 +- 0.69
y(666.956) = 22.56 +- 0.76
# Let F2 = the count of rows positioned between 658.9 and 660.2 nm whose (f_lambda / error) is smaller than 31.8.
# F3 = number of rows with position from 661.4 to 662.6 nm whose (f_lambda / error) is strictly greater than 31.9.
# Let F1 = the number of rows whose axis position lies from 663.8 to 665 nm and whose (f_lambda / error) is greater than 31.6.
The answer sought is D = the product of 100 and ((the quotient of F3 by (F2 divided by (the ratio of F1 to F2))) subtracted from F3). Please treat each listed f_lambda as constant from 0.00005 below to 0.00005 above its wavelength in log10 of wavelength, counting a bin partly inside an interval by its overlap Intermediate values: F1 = 5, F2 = 7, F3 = 5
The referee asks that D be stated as 449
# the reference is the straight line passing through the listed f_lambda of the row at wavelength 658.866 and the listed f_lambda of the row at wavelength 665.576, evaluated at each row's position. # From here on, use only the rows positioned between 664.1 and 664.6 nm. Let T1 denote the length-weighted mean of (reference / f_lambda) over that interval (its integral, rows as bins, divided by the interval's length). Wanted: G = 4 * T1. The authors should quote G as 4.17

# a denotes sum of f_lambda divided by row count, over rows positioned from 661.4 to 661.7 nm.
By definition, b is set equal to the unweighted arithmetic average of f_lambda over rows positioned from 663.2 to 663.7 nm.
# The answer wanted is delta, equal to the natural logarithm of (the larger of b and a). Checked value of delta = 3.11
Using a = 22.5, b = 21.8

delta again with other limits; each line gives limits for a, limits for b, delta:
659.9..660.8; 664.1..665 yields 3.09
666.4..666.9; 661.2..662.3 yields 3.10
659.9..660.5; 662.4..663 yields 3.09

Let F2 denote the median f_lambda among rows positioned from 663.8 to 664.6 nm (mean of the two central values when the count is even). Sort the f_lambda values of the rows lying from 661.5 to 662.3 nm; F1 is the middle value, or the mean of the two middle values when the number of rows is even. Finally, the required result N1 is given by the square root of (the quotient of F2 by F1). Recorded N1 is 0.98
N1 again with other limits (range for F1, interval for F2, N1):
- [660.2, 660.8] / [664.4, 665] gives 1.02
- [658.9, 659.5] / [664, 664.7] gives 0.99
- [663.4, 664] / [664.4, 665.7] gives 1.02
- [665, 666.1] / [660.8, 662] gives 1.01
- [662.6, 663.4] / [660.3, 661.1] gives 0.98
